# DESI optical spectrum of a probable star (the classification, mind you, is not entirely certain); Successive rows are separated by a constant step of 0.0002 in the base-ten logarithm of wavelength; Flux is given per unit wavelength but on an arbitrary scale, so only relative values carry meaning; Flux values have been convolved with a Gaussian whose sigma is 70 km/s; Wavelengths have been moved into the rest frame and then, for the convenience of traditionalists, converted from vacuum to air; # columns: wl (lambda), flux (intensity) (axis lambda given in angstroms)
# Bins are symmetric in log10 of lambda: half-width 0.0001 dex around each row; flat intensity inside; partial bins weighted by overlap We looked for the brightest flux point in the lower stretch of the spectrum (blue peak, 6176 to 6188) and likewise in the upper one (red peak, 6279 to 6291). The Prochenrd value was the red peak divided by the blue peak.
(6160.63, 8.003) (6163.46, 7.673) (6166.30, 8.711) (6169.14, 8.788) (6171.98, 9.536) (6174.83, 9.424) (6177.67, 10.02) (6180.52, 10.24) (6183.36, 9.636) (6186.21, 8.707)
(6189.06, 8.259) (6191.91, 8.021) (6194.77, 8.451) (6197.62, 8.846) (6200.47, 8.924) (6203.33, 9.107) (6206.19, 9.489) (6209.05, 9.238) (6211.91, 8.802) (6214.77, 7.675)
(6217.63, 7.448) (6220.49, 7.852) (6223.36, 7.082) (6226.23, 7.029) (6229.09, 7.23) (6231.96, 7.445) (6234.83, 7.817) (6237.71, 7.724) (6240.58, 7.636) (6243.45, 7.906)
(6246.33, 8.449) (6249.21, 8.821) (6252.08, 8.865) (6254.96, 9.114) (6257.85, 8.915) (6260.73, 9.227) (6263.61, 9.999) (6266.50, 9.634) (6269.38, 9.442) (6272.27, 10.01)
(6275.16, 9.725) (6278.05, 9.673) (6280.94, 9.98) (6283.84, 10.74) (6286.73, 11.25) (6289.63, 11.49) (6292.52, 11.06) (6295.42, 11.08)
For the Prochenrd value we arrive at 1.12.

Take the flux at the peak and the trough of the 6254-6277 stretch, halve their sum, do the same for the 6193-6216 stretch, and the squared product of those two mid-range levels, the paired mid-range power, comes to 6595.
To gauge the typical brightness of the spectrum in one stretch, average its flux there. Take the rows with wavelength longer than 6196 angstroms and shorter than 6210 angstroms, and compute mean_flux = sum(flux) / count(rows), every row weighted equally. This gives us 9.1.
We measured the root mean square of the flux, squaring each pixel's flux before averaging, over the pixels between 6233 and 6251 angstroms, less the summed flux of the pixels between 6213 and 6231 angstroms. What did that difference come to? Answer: -36.2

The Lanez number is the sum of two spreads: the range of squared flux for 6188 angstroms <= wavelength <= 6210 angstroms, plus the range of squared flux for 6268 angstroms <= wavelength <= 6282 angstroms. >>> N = 37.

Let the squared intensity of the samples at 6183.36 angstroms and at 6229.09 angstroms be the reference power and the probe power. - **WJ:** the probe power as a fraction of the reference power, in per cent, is 56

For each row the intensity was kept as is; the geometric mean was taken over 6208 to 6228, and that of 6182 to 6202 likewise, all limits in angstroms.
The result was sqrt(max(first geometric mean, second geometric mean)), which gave 2.95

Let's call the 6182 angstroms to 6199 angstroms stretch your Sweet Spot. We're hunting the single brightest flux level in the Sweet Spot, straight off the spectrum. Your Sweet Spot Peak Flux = 9.636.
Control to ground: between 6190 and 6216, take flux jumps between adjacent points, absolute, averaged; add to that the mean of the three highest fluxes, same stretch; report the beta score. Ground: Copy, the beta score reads 9.7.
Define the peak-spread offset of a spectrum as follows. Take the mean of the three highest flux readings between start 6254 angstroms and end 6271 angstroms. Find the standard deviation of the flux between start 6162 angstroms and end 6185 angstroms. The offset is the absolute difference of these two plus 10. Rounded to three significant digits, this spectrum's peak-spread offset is 18.9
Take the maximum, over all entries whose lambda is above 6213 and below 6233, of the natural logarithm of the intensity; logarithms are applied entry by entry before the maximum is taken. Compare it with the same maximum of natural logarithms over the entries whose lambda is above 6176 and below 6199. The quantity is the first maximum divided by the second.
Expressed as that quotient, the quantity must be 0.89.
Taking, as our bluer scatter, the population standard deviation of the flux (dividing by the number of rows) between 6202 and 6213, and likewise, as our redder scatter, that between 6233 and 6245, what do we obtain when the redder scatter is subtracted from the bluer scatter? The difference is 0.15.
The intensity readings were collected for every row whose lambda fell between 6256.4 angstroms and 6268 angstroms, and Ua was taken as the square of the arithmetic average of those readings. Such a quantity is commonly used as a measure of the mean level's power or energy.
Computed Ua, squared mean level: 89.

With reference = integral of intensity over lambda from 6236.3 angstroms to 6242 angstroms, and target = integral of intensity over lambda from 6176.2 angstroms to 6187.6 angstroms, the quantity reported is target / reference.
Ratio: 2.5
